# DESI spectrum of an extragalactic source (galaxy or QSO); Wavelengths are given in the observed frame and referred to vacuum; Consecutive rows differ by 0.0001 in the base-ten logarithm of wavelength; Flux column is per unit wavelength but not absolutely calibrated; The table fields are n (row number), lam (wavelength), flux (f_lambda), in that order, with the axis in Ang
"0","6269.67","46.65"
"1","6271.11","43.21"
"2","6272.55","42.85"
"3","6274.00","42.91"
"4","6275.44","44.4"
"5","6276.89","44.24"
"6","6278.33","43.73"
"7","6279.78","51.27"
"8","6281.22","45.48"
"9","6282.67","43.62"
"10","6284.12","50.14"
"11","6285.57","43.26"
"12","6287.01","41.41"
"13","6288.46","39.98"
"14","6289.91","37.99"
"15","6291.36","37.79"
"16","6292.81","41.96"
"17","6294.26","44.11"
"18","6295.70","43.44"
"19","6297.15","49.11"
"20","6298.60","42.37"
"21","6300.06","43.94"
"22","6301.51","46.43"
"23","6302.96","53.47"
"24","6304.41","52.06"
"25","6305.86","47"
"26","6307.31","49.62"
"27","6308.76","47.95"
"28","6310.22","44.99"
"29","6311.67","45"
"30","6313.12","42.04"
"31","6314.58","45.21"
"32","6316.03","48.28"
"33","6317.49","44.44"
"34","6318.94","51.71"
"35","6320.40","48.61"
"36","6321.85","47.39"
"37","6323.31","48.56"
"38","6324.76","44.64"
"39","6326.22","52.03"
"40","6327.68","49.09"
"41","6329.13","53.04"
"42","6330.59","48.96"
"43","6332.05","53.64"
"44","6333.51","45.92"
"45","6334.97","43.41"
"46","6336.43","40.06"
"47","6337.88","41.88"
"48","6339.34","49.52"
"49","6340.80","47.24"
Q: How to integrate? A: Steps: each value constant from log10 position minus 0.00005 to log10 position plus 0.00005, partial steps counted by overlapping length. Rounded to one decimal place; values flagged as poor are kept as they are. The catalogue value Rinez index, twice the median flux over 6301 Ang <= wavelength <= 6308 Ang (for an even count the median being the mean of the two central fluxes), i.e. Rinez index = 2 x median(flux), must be 99.2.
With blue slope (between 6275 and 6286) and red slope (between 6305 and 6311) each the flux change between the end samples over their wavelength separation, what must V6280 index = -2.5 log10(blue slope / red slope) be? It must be 1.5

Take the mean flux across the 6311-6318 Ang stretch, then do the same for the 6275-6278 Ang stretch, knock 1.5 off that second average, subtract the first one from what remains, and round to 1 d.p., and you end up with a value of -2.2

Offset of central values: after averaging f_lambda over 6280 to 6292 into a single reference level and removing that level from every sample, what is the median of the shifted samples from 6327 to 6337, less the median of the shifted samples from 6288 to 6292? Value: 11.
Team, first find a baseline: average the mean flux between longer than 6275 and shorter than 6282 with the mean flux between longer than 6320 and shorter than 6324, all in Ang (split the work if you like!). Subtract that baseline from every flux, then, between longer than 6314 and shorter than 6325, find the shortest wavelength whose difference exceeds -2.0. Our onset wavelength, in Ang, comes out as 6314.58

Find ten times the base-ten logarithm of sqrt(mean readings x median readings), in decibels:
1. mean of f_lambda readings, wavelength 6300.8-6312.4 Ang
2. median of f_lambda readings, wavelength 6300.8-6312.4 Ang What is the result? 16.8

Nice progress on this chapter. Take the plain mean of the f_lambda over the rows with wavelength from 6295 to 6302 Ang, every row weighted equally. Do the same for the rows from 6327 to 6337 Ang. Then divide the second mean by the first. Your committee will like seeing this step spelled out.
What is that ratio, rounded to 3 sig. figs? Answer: 1.06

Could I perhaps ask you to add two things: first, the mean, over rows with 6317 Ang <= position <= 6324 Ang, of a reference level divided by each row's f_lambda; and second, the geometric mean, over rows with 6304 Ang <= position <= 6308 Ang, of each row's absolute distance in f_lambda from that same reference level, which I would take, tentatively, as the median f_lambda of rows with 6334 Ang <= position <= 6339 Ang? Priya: 8.3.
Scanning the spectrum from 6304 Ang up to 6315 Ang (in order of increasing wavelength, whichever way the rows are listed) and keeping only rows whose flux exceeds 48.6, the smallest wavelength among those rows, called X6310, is 6304.41 Ang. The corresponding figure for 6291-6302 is 6297.15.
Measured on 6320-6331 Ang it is 6320.40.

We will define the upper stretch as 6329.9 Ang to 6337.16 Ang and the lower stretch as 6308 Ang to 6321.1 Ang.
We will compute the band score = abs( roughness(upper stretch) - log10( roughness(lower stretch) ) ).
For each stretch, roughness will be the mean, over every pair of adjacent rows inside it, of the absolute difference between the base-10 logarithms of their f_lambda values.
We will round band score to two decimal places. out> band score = 1.55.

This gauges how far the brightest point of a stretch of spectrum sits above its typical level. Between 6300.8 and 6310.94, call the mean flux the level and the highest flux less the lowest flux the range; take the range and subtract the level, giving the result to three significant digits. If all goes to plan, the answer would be -40.3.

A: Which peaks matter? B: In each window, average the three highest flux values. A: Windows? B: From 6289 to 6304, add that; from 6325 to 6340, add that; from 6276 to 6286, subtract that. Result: 54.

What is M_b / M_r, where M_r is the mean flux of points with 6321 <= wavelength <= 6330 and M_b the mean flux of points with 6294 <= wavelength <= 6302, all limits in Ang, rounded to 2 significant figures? 0.91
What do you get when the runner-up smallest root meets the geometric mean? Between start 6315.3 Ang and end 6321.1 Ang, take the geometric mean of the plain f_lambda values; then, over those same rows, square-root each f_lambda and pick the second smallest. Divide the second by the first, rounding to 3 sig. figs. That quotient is 0.144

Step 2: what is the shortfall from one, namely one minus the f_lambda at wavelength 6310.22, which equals -44.0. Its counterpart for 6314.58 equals -44.2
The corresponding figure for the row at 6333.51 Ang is -44.9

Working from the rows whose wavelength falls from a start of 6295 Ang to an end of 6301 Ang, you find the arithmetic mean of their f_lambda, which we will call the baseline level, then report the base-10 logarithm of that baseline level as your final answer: 1.650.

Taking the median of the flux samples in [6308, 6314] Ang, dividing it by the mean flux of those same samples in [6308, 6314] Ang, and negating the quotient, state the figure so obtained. -1.00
